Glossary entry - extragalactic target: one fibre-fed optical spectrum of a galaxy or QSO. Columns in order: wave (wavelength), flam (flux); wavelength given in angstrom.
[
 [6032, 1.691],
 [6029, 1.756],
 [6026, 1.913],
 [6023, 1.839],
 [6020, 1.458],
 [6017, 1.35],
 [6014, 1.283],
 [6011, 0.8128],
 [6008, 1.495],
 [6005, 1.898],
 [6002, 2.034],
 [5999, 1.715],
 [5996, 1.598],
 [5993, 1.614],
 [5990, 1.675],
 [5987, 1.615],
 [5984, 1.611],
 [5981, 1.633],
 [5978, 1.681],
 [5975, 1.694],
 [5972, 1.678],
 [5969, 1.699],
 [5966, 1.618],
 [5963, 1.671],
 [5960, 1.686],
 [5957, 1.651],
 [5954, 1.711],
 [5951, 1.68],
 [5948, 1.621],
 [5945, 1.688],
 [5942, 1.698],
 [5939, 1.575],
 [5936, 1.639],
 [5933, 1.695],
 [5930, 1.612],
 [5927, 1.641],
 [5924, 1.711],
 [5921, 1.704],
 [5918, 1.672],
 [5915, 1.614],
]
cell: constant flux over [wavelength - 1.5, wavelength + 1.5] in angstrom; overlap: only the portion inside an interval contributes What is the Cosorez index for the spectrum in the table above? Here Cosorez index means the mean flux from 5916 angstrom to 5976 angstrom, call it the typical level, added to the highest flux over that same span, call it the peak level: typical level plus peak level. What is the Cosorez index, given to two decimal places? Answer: 3.38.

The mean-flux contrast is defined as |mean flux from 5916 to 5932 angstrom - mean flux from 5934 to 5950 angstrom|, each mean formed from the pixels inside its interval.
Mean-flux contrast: 0.02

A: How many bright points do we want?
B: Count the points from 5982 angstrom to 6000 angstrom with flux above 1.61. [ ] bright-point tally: 5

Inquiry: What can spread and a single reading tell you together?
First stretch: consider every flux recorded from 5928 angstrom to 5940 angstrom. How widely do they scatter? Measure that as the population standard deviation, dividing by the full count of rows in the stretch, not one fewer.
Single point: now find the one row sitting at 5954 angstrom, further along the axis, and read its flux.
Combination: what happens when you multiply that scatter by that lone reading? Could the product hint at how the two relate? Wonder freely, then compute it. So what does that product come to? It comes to 0.07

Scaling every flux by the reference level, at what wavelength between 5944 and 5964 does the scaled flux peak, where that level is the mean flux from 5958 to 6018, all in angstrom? 5954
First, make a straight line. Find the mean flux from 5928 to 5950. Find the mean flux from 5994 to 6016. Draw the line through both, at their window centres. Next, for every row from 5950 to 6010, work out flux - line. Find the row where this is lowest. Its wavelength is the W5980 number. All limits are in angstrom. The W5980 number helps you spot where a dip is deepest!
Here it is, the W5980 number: 6008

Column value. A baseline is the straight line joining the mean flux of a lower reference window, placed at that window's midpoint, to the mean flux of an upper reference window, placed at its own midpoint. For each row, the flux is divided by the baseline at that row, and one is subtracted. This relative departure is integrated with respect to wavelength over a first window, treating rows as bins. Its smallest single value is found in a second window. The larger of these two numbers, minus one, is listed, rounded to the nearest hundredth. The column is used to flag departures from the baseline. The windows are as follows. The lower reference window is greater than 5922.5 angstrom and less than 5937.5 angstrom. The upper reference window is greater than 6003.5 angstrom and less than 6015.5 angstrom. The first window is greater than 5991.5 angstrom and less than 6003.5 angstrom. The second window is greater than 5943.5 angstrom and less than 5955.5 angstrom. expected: 1.76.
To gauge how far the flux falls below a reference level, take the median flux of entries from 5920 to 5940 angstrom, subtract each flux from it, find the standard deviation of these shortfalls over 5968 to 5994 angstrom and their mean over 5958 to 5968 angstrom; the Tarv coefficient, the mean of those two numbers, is 0.01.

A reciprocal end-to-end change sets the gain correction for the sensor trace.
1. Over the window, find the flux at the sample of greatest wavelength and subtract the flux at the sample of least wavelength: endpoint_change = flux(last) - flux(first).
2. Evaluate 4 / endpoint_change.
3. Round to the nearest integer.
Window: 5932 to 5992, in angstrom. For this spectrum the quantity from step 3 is -200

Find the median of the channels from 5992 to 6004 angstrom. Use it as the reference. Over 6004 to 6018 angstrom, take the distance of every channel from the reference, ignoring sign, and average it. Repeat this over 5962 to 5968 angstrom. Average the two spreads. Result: 0.21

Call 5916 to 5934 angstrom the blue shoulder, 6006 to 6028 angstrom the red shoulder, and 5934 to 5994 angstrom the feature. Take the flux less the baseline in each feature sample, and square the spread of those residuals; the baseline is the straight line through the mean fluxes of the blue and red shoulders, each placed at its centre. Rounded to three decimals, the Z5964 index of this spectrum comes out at 0.003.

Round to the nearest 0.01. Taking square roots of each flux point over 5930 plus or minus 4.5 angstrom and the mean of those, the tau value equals 1.28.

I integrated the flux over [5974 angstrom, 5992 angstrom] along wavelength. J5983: 29.7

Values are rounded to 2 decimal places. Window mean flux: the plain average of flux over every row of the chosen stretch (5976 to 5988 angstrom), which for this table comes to 1.64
